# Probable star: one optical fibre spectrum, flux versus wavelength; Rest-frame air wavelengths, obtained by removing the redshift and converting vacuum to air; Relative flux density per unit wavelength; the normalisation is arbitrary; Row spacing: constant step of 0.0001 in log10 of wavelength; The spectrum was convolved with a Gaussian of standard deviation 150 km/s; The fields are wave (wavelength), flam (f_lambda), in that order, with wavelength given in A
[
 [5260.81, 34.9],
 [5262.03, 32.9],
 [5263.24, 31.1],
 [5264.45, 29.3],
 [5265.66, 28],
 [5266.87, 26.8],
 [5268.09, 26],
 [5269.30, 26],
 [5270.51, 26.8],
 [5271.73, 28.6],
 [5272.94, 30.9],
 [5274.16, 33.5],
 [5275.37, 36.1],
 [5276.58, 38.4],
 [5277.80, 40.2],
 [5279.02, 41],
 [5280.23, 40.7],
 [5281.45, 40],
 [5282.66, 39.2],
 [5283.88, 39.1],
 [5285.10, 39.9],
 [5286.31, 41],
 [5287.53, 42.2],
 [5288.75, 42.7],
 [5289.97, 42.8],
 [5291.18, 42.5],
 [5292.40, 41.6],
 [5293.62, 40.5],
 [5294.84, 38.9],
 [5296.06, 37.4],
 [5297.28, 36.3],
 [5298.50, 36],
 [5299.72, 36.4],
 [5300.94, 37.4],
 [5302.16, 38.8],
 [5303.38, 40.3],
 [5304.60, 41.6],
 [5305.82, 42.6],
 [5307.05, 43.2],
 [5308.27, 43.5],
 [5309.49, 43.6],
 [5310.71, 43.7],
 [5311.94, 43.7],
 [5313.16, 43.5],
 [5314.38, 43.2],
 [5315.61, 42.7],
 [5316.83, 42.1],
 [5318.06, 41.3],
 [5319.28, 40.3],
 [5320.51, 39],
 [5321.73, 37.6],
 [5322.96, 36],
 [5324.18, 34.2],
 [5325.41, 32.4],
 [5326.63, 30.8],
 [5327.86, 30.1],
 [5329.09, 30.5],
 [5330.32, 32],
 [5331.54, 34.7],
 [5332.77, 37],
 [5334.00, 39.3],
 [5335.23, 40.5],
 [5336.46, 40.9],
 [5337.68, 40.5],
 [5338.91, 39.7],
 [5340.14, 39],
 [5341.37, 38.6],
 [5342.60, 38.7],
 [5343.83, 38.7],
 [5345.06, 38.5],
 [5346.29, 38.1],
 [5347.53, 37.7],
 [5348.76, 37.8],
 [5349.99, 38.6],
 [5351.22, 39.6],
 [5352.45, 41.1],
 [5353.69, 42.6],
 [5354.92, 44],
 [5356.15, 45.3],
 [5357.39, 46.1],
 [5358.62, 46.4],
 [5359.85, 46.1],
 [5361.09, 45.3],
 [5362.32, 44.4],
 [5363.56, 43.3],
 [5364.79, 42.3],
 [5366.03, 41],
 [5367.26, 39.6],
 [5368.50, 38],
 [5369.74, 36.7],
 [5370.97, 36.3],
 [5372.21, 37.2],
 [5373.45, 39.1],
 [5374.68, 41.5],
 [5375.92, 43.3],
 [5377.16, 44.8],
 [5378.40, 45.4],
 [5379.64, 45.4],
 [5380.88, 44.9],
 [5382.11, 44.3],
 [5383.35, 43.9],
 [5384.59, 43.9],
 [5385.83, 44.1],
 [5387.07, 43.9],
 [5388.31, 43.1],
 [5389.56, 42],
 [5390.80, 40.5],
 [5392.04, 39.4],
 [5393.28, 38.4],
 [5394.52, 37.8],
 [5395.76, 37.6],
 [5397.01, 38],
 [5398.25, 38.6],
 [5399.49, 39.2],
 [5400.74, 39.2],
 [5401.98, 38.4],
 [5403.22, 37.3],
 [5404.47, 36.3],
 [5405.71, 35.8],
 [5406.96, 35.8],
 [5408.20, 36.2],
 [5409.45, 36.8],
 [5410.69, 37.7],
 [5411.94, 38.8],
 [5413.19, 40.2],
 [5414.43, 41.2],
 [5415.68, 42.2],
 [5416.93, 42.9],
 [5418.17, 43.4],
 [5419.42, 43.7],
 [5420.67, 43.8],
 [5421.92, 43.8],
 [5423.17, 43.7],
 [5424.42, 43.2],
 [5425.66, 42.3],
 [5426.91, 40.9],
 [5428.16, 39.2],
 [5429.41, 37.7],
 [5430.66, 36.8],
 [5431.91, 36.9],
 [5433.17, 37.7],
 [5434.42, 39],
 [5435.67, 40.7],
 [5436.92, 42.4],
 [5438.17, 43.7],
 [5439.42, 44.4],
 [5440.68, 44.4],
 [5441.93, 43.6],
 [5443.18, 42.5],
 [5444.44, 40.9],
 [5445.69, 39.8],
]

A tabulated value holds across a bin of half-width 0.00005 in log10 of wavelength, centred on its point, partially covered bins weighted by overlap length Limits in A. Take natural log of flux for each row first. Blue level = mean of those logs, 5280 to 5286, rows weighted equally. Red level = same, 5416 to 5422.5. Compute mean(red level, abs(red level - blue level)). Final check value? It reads 1.93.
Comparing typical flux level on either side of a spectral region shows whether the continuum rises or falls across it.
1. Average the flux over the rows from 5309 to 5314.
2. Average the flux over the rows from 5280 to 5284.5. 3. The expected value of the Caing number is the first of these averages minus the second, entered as 4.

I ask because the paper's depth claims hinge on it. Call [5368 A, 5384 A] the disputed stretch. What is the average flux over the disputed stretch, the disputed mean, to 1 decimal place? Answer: 41.6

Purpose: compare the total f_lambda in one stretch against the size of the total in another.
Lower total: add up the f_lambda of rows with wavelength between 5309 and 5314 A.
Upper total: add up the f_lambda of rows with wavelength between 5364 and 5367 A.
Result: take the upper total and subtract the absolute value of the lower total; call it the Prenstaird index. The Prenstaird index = -91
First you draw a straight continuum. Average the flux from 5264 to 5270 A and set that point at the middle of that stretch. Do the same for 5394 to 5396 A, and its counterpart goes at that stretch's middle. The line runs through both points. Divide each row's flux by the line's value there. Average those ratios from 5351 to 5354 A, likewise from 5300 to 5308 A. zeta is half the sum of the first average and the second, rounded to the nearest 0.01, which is 1.27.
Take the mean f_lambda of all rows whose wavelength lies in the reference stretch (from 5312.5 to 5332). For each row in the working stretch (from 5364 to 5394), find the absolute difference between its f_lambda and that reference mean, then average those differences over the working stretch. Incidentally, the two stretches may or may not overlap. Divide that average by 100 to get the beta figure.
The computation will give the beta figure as 0.048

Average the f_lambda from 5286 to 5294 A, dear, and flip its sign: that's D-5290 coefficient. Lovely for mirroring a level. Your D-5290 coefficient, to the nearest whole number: -42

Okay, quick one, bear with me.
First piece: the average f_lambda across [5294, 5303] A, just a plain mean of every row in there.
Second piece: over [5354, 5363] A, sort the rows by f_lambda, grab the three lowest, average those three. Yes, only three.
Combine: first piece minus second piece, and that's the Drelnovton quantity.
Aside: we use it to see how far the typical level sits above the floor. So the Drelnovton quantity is -7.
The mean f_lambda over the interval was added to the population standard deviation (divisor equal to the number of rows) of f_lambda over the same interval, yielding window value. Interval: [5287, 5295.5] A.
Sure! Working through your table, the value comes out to 42.9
